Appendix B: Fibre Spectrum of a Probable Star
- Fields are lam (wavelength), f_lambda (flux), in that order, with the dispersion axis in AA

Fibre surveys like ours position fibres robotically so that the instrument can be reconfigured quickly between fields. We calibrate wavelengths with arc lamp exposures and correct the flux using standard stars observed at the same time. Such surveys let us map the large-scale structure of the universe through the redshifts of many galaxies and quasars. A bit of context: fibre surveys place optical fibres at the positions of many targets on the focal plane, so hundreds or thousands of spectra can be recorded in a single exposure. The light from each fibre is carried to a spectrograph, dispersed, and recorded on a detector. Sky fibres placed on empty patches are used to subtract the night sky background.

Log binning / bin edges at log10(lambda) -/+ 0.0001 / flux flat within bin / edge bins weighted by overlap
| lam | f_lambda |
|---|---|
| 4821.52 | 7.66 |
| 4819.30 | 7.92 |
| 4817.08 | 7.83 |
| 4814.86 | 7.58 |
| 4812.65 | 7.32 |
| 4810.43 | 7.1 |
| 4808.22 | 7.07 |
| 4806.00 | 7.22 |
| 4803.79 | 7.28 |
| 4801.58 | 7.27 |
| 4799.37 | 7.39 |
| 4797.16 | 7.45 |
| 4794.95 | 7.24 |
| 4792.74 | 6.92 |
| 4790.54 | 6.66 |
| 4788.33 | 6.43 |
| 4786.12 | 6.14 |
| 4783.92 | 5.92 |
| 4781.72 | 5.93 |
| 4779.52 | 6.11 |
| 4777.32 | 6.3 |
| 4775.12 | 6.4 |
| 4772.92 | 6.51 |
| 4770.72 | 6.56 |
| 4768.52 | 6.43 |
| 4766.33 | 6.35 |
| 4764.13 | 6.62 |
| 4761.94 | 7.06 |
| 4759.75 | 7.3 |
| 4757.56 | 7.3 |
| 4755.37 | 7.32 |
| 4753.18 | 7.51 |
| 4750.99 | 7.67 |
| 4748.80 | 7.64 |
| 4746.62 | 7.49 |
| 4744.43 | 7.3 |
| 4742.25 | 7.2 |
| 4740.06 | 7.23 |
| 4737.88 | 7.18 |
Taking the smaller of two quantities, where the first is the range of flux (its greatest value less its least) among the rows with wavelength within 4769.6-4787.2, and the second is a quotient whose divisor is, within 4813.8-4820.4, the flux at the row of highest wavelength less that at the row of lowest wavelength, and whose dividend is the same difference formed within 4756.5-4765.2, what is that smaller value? -2.0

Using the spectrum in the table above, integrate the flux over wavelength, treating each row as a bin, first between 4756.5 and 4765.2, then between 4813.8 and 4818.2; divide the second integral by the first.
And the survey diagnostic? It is 0.55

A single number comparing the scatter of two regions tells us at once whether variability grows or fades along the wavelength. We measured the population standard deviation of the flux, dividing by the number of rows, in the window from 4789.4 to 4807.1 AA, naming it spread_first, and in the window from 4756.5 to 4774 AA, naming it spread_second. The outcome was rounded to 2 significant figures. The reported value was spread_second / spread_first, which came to 1.5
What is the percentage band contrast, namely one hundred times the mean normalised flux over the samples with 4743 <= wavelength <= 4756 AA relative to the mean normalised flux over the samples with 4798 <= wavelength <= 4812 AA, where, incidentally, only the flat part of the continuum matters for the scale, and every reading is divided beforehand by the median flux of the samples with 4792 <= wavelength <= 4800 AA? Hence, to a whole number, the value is 104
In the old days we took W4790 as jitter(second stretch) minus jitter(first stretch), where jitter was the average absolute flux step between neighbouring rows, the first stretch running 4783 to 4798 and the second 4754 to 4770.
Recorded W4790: -0.08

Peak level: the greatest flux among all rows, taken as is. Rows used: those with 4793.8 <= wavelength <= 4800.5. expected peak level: 7.45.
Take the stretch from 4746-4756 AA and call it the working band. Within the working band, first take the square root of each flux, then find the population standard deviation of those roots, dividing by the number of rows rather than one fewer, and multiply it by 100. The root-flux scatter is 2.3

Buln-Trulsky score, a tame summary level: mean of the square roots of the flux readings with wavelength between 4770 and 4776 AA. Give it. 2.55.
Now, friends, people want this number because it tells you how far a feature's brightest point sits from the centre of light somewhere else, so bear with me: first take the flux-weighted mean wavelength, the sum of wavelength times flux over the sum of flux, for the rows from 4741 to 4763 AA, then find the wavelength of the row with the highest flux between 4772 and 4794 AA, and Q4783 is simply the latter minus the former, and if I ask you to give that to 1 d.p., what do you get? 40.7 AA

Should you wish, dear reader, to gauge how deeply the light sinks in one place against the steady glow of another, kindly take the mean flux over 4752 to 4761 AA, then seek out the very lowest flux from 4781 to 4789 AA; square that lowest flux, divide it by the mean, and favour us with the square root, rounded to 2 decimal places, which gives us 2.18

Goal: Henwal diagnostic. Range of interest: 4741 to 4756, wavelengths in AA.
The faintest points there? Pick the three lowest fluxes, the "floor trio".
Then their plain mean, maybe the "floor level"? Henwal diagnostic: 7.3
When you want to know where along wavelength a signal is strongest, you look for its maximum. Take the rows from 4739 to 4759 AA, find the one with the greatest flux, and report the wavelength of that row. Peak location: 4750.99 AA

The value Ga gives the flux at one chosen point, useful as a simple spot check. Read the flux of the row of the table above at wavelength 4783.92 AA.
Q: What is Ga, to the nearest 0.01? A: 5.92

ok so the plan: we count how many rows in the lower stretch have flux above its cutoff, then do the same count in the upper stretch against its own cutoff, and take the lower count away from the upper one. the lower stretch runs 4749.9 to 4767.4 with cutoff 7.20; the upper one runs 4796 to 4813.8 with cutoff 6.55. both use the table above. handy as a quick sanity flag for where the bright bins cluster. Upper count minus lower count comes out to 3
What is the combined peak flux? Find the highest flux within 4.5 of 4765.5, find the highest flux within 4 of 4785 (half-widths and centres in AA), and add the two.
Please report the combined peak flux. 13.5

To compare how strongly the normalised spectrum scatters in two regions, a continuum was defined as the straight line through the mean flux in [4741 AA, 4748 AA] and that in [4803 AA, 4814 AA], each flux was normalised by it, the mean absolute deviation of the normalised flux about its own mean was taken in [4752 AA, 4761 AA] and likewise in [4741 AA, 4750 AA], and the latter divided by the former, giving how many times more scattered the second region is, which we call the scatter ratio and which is 2.2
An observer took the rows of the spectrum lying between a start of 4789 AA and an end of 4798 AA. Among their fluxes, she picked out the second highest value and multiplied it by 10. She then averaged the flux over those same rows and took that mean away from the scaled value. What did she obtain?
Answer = 65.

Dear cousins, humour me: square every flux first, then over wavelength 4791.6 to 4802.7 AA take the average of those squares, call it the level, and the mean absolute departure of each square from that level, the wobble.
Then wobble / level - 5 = -4.96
